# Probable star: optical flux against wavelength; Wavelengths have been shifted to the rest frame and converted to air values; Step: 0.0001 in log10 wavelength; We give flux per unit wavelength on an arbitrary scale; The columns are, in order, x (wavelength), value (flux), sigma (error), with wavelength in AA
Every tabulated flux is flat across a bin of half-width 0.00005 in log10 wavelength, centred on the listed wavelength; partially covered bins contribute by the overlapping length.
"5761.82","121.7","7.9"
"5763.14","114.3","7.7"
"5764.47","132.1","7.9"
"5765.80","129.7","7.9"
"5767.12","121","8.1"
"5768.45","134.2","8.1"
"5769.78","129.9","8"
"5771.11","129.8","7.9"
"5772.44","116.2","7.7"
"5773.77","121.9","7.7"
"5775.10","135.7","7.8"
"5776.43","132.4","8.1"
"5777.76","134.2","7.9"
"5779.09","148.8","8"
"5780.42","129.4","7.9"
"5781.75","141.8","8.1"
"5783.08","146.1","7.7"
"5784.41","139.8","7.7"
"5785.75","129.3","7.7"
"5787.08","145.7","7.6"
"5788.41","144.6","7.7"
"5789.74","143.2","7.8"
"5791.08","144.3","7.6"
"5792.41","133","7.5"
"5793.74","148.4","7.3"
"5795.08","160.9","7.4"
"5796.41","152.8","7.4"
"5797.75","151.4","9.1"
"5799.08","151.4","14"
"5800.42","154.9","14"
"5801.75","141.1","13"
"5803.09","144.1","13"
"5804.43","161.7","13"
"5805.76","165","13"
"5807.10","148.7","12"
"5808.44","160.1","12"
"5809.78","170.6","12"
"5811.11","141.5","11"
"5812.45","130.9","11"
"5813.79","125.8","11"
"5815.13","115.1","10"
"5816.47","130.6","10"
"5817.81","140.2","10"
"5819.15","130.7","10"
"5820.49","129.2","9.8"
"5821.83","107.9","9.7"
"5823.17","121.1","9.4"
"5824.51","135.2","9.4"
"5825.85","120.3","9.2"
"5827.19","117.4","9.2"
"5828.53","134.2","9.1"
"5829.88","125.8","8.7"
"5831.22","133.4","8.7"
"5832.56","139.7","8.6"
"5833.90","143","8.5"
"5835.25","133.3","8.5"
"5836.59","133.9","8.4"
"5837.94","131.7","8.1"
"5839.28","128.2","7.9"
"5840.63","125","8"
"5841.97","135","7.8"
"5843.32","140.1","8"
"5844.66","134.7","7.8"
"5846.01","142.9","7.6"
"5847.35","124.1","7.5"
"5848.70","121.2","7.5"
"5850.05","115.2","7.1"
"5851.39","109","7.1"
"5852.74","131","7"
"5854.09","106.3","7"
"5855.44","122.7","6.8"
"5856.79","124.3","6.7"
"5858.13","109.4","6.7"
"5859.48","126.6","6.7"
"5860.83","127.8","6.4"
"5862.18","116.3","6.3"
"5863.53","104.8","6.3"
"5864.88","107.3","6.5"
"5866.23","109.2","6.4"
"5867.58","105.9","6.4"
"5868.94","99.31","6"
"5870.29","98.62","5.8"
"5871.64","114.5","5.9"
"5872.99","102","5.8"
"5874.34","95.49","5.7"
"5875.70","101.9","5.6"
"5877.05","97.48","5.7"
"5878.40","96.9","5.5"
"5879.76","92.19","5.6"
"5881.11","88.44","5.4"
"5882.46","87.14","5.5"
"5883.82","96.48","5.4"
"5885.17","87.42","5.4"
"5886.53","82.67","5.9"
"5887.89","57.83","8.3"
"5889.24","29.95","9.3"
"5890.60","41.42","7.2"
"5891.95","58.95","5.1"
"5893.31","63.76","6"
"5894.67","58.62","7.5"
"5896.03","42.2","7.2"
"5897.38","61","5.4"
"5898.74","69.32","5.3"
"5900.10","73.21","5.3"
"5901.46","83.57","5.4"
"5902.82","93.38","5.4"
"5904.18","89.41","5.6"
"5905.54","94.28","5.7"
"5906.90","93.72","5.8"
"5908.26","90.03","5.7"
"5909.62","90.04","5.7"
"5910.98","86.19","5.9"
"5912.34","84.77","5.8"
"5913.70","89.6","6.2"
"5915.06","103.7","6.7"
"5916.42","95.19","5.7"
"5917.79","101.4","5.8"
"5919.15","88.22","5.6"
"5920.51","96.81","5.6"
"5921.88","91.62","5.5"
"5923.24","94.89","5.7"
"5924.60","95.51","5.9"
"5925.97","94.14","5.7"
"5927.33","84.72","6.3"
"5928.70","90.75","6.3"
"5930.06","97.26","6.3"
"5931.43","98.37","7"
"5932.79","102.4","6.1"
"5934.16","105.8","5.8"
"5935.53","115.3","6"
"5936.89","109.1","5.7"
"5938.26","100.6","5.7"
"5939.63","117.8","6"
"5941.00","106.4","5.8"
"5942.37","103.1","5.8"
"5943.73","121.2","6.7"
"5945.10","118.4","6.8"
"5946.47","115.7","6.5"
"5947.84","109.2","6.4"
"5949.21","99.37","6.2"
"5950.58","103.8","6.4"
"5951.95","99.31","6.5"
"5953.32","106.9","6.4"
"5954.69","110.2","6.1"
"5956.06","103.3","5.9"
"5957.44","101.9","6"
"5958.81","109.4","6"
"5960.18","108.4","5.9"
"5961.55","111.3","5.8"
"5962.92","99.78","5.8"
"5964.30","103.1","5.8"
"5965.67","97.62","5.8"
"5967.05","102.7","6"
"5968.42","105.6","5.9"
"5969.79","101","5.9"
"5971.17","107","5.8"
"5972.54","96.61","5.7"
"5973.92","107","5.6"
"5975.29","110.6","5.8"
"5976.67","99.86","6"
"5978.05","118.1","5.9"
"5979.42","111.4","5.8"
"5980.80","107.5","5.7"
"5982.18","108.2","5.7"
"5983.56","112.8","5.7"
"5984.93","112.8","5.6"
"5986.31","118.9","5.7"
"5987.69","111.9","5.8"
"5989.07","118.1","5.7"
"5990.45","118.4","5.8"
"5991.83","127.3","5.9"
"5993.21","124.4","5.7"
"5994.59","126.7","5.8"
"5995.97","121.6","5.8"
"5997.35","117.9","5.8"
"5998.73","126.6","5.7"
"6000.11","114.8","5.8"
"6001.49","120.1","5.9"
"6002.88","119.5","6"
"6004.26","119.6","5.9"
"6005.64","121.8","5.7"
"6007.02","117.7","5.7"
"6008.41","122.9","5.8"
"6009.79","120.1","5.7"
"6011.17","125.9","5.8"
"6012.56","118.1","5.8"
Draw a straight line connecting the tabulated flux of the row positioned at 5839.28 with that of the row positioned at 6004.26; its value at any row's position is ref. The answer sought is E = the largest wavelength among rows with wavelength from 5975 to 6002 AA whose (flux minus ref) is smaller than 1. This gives 6001.49 AA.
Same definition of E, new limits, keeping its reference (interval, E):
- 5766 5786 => 5785.75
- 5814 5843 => 5840.63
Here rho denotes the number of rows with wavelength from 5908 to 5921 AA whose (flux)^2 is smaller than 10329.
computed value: 9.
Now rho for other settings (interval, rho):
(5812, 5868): 0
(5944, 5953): 2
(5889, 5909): 15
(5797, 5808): 0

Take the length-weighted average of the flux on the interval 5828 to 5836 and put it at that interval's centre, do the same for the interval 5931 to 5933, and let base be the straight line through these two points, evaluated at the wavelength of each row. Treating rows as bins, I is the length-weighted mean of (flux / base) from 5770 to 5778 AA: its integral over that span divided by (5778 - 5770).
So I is 0.83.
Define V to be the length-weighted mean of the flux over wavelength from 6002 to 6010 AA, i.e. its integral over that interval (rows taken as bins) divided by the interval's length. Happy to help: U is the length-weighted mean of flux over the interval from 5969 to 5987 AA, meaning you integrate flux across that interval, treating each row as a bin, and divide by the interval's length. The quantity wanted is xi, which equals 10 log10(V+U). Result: 23.6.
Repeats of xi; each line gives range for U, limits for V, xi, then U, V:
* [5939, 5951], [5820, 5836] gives 23.8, 111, 128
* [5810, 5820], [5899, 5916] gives 23.5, 132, 89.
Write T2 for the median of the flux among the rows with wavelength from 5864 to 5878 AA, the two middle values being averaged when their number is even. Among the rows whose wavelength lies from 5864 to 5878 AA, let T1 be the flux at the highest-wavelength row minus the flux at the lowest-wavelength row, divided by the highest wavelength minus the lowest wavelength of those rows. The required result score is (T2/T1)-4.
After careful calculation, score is -130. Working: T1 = -0.8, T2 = 102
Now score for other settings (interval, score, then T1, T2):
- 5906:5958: 614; 0.2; 100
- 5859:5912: -121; -0.8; 92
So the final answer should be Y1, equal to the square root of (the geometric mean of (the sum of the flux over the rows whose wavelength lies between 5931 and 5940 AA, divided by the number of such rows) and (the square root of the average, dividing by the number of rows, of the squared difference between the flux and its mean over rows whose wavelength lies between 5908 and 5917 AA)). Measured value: 5.0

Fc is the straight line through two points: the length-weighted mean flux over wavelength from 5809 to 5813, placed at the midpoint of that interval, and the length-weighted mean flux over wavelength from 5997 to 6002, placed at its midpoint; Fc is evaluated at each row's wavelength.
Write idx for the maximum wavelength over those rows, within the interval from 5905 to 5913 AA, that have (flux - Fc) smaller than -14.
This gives 5912.34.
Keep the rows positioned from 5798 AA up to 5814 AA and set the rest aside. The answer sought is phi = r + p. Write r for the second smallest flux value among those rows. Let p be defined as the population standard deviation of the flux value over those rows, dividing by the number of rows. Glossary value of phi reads 144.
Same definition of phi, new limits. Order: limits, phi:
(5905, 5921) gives 92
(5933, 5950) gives 108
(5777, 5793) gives 136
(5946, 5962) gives 104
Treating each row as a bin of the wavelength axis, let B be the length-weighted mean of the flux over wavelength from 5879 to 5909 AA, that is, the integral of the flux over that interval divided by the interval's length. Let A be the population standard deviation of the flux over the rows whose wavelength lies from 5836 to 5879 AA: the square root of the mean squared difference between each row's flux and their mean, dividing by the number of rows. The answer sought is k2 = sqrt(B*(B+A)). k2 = 81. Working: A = 14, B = 74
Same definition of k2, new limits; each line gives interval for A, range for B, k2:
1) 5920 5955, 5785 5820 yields 149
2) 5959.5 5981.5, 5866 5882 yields 103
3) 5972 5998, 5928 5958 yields 110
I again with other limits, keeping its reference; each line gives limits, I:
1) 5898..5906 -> 0.75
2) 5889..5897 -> 0.45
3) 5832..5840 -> 1.01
